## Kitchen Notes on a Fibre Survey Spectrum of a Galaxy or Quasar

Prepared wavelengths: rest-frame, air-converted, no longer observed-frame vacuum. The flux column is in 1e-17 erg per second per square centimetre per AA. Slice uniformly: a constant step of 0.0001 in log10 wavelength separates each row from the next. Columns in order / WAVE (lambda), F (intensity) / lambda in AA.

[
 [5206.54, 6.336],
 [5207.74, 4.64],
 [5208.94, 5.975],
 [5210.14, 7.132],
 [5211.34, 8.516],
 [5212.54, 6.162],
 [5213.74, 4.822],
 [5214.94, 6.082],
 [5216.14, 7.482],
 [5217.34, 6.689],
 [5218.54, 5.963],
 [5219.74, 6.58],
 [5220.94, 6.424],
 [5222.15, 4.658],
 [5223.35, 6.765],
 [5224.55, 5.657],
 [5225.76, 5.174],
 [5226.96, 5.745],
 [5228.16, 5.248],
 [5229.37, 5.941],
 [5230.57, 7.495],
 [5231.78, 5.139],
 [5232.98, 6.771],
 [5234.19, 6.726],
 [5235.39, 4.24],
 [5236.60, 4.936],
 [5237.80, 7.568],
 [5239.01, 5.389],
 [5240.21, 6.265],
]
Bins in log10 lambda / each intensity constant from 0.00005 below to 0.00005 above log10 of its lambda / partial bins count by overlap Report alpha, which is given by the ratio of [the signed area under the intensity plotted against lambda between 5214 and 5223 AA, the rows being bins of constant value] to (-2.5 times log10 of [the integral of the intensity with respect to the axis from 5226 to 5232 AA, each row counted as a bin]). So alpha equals -14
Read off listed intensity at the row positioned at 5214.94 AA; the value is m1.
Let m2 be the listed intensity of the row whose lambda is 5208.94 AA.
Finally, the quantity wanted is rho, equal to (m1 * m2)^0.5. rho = 6.0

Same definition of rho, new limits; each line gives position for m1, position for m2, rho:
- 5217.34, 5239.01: 6.0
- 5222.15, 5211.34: 6.3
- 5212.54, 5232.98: 6.5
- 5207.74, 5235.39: 4.4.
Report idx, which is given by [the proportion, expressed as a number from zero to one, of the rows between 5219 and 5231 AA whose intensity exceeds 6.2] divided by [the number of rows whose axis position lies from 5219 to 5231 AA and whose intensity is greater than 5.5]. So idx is 0.057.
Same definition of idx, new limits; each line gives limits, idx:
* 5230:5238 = 0.143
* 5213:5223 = 0.083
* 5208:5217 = 0.071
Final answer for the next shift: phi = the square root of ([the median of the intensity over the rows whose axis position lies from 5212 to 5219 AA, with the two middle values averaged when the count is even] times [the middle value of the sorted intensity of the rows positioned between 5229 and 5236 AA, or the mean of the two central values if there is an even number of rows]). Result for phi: 6.23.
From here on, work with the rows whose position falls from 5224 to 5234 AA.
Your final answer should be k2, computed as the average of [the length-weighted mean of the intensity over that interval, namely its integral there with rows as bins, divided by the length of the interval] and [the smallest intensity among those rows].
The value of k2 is 5.53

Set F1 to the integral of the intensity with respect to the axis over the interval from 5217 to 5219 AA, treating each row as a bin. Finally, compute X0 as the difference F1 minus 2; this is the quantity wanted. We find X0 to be 11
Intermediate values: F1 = 12.6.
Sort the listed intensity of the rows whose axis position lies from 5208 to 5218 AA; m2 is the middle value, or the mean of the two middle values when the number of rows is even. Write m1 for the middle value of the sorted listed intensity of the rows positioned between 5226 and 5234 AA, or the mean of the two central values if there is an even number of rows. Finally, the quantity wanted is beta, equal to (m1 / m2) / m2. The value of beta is 0.14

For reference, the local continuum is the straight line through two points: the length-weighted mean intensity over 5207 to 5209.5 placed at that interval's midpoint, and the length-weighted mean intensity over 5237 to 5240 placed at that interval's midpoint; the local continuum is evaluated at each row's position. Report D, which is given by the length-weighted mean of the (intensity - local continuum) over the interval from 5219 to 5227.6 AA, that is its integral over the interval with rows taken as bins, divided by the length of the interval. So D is 0.00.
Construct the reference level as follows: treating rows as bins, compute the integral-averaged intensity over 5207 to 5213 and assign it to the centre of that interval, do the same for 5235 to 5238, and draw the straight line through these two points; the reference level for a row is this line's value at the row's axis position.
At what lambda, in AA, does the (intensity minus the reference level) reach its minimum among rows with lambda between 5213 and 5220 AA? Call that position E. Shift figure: 5213.74 AA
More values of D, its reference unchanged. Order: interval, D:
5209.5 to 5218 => 1.15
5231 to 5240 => -0.39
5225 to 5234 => -0.10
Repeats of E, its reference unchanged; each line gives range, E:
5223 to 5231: 5225.76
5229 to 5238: 5235.39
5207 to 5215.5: 5207.74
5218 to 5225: 5222.15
